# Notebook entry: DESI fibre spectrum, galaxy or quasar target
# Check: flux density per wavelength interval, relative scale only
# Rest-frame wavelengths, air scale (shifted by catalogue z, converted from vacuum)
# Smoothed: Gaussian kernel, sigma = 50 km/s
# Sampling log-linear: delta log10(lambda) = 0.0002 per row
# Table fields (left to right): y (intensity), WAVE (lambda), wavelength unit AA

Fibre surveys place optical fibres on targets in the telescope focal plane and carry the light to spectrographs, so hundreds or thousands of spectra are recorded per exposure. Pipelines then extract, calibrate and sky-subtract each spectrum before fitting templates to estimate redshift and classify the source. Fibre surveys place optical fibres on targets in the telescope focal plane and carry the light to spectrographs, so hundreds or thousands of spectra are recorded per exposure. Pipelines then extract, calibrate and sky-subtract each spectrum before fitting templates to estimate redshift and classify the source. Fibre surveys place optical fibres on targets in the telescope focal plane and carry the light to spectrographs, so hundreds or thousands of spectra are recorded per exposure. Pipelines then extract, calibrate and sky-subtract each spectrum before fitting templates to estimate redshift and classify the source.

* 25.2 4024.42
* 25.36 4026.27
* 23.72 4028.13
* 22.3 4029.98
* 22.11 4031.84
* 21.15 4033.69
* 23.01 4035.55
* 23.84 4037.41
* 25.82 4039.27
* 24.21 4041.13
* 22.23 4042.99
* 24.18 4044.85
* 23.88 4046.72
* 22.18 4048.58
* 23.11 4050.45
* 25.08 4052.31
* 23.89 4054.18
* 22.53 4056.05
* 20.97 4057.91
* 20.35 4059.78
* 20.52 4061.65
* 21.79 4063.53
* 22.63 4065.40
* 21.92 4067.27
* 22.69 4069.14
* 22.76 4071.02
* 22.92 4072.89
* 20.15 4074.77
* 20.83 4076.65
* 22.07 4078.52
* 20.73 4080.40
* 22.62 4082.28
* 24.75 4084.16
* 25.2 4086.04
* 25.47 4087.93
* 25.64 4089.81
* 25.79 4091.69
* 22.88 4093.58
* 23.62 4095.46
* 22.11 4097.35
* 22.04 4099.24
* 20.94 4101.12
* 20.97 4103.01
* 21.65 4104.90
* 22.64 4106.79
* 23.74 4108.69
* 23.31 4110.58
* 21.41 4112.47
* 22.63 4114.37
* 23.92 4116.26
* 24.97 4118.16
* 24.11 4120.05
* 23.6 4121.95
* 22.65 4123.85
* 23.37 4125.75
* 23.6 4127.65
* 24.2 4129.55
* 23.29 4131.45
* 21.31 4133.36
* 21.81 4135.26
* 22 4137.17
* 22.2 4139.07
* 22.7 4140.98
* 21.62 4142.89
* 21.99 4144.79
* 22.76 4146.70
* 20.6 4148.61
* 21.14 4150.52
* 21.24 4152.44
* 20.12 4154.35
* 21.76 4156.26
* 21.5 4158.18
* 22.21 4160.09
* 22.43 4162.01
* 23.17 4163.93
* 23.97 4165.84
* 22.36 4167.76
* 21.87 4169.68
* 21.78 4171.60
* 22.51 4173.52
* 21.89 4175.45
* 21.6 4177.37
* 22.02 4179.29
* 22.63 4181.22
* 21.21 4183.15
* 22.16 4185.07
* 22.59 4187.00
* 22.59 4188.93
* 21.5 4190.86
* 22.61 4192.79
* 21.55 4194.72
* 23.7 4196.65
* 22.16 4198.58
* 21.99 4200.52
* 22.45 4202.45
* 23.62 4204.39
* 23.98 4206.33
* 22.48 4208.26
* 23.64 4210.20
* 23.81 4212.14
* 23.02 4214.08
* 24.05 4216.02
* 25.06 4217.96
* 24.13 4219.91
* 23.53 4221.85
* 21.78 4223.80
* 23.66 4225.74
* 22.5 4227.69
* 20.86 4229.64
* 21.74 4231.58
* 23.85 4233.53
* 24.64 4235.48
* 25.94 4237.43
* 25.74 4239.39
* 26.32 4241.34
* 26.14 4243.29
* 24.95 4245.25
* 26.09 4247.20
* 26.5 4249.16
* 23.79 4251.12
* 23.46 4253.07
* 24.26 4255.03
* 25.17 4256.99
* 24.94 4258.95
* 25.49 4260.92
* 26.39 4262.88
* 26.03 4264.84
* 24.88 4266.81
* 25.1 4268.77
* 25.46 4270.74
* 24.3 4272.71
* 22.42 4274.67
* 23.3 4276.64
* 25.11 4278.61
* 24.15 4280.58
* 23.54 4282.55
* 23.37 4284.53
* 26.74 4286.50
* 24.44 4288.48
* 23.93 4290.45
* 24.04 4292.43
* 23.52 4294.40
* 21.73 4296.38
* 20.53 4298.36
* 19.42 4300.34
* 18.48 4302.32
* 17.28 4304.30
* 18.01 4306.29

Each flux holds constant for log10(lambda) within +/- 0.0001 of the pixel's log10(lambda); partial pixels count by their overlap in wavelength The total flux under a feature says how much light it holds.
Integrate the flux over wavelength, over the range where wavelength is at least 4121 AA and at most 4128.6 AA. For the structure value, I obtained 177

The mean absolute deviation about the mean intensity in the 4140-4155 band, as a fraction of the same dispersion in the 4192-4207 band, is 0.99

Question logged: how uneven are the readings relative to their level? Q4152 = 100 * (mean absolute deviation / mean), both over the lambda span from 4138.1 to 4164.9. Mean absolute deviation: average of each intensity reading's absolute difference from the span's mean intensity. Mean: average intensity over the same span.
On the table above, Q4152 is 3.1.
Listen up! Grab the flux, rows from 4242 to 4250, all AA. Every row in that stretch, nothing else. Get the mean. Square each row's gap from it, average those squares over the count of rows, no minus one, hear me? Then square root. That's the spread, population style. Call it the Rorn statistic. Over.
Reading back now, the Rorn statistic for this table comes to 0.58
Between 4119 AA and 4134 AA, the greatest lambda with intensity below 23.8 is 4133.36 AA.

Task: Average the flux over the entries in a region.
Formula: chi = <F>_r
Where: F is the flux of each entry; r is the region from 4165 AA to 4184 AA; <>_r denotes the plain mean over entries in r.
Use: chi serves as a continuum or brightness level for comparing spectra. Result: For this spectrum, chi 22.2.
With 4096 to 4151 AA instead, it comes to 22.5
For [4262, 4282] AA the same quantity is 24.7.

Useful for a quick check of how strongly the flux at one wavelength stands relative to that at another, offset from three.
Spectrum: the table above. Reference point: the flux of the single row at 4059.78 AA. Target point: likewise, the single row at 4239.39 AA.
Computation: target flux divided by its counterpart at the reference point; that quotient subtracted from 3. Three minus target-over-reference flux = 1.74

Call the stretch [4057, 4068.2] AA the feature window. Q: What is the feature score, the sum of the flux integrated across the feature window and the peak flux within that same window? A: 262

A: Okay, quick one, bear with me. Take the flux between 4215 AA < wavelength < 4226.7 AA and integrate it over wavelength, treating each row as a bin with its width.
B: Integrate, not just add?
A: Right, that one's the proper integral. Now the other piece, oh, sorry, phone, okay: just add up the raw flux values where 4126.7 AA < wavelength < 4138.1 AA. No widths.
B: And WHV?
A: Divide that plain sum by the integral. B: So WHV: 0.49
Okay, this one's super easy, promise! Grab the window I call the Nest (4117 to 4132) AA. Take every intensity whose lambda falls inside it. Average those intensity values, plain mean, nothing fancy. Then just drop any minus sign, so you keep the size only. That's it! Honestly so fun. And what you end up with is 23.7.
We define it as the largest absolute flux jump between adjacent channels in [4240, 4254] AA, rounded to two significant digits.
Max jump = 2.7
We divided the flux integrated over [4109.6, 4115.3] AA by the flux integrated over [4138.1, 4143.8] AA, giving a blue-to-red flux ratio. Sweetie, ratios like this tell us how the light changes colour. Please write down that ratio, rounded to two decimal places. 1.01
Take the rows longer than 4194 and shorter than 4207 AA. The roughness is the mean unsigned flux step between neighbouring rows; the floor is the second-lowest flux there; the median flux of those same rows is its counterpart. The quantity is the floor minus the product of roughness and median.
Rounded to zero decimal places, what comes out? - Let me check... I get 0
